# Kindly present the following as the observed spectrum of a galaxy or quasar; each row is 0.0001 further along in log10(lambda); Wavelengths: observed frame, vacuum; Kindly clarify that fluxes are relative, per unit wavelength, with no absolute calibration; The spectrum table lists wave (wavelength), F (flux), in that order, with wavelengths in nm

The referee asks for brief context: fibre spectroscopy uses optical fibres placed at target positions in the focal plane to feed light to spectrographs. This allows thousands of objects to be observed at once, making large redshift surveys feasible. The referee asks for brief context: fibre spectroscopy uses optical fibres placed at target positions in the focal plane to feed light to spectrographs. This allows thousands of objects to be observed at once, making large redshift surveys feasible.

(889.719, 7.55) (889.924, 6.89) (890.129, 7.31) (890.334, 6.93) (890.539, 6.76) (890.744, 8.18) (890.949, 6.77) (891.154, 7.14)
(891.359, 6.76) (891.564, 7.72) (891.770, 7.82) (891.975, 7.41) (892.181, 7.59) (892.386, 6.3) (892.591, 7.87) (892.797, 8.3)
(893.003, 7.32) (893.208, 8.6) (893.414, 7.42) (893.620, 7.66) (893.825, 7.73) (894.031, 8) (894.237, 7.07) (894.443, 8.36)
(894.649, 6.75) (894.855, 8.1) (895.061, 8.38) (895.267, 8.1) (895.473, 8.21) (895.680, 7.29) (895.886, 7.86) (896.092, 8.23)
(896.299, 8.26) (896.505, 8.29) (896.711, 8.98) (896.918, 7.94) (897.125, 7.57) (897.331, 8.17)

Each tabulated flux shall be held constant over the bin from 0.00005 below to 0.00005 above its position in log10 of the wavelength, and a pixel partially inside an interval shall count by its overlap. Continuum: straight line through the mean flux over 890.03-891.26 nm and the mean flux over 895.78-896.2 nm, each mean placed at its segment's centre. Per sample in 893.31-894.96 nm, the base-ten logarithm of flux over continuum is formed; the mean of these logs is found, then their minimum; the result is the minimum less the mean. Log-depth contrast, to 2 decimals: -0.06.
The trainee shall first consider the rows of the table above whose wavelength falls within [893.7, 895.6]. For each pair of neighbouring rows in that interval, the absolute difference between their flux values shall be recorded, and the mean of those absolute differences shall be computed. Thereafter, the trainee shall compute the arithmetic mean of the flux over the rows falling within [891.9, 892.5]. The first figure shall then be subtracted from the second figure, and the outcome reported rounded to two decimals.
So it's 6.34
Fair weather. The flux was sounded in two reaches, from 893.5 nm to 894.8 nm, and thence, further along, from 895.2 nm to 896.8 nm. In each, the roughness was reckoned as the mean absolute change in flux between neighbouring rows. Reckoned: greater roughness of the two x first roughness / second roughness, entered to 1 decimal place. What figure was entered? 1.8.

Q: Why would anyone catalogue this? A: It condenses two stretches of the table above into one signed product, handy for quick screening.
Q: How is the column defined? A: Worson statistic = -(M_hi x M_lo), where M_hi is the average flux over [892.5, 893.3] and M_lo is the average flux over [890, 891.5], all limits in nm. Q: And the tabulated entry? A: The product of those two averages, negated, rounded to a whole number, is -57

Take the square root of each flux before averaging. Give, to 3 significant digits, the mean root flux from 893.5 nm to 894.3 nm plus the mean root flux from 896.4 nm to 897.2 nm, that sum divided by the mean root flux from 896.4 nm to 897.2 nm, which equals 1.96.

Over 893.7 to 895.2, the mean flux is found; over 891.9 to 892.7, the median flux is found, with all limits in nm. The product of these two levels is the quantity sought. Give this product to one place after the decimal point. 58.3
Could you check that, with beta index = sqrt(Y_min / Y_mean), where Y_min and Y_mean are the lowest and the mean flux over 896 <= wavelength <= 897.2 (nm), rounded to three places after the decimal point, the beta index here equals 0.960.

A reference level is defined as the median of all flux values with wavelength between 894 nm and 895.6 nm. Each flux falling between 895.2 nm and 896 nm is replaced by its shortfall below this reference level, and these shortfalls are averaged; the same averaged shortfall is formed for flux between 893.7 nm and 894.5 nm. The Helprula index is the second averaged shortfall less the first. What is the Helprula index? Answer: 0.1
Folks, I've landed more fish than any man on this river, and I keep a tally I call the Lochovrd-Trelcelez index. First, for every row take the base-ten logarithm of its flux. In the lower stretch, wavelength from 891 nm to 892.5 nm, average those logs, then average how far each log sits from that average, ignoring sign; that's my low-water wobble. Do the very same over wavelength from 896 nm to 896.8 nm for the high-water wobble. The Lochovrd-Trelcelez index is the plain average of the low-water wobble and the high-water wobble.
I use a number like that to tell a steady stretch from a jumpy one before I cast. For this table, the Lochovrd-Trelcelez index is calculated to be 0.0203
